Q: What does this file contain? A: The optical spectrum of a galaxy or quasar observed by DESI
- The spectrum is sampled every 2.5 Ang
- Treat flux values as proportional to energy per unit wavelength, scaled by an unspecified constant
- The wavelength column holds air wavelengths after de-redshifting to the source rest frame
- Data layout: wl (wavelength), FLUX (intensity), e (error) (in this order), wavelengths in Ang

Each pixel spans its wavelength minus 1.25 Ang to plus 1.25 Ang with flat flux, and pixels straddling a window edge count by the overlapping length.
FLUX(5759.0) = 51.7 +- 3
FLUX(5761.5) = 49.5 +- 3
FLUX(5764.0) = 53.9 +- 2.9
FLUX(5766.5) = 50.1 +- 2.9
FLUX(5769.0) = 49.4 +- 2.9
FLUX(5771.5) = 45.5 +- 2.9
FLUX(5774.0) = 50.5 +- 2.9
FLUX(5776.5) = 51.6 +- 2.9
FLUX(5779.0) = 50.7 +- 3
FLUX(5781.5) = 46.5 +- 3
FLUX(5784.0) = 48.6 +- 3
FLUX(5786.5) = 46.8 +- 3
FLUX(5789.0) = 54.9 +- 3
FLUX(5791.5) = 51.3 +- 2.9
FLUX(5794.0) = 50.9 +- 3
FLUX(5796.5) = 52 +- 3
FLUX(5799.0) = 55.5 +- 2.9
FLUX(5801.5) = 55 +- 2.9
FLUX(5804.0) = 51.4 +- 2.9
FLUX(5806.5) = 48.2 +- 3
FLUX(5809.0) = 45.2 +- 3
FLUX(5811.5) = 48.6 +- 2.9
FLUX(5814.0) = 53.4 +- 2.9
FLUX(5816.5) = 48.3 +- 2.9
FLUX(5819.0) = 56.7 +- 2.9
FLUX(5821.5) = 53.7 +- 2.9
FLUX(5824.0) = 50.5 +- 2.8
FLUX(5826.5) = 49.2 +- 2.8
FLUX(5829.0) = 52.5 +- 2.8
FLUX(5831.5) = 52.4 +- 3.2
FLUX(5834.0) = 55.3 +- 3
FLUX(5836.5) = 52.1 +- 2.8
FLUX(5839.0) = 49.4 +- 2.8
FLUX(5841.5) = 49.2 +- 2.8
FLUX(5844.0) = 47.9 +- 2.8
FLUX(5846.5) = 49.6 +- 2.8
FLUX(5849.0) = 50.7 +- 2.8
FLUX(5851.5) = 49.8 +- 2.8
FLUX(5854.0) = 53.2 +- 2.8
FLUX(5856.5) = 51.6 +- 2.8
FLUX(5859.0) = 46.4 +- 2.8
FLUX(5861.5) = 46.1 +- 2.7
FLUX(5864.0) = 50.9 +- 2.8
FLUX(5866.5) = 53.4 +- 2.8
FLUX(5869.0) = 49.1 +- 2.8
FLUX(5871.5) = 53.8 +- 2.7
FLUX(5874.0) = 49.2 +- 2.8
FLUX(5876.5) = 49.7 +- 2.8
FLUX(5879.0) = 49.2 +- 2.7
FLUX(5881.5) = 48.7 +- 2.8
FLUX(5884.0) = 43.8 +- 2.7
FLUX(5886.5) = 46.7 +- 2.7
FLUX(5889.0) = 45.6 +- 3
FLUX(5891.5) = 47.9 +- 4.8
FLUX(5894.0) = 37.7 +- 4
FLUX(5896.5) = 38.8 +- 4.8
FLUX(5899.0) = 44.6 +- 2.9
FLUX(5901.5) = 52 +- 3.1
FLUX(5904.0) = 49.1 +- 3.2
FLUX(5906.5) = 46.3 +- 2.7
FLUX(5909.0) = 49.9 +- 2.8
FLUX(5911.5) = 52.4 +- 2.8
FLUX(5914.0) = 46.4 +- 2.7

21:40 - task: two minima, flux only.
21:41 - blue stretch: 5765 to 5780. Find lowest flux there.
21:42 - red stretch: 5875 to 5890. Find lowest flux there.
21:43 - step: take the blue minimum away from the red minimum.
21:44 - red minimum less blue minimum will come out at -2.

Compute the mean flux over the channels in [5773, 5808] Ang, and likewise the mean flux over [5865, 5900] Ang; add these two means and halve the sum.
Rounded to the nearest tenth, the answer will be 49.0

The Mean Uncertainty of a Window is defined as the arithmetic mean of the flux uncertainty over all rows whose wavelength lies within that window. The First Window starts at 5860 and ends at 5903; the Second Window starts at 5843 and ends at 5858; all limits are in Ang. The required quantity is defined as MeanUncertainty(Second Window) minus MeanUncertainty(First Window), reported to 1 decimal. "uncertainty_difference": -0.3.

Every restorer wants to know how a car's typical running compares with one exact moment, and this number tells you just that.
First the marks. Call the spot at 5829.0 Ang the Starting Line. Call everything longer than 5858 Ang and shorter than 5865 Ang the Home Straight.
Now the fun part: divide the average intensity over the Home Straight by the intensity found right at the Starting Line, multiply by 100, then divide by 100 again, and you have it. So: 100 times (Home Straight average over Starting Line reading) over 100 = 0.91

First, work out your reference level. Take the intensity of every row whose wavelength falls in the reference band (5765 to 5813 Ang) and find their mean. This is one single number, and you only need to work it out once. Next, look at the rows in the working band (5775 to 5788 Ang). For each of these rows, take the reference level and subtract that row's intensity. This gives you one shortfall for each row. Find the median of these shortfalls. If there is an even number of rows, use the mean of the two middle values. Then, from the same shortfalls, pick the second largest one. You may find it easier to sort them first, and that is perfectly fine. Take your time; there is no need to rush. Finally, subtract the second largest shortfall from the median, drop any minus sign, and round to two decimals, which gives 1.80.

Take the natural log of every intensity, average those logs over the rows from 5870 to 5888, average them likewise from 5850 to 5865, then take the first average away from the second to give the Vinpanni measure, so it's 0.02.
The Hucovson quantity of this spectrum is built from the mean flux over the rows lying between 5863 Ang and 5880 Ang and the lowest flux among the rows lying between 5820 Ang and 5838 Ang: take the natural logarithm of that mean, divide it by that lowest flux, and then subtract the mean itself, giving -50.7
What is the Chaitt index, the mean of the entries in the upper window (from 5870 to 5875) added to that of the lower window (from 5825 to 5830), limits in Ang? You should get 102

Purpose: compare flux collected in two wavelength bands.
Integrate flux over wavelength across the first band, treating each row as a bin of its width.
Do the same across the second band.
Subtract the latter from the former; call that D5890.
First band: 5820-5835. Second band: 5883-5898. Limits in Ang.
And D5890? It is 133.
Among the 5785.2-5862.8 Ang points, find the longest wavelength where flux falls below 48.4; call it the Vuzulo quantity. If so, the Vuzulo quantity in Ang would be 5861.5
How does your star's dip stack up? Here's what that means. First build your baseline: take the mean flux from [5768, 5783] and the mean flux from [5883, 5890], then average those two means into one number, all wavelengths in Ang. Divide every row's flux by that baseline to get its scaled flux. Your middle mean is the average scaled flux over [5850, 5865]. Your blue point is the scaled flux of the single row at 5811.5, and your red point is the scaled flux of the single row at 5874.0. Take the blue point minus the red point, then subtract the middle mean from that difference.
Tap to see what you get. -1.06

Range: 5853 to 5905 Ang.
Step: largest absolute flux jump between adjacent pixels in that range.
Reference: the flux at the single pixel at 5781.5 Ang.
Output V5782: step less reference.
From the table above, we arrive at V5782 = -36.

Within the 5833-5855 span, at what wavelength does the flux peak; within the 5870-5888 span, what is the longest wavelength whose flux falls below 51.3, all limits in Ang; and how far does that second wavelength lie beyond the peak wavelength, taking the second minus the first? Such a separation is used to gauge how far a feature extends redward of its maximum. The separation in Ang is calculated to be 52.5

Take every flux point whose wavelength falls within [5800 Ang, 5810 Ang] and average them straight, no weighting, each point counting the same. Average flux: 50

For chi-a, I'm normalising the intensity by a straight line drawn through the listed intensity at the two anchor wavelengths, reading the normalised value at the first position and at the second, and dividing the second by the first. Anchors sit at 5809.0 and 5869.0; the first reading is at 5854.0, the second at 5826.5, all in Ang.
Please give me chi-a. 0.96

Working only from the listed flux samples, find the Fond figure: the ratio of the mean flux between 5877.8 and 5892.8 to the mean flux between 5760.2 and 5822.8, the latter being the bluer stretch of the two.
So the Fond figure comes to 0.93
